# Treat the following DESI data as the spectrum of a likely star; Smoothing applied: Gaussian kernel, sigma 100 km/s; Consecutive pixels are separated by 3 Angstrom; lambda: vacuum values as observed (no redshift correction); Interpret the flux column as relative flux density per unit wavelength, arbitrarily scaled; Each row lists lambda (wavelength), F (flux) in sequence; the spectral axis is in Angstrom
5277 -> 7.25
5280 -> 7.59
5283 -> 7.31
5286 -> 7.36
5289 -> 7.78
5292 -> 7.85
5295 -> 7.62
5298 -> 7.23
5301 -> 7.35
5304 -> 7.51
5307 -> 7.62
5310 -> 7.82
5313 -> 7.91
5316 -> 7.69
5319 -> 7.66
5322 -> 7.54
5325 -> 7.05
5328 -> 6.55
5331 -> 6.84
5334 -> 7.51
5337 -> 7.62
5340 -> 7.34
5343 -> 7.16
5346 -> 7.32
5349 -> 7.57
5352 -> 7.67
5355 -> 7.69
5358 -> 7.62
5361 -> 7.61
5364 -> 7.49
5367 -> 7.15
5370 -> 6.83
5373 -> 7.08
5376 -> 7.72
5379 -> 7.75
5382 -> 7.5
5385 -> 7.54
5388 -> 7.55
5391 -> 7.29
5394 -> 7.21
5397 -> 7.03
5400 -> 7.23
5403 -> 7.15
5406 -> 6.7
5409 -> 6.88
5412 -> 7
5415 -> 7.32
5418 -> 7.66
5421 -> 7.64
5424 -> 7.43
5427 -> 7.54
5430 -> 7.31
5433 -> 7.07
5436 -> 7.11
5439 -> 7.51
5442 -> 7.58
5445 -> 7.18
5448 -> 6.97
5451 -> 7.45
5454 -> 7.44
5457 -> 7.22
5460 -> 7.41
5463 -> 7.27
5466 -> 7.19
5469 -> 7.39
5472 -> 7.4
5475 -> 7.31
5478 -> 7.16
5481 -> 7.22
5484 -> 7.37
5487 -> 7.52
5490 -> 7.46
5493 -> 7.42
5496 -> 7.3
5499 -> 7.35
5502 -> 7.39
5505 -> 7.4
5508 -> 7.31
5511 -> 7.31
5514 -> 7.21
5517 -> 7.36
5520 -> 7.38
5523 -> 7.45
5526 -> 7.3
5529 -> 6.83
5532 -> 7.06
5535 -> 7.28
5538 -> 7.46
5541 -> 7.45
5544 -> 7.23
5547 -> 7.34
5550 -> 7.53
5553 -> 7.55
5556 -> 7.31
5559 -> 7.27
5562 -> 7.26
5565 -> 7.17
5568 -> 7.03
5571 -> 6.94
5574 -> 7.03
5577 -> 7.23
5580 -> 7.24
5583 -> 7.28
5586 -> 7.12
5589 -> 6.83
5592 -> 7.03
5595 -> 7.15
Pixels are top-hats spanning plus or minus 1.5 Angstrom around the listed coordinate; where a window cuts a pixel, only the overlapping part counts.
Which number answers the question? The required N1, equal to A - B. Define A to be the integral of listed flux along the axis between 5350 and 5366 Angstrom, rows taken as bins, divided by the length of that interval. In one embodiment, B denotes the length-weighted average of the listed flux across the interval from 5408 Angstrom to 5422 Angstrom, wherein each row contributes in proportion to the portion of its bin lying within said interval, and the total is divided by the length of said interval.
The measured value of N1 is 0.30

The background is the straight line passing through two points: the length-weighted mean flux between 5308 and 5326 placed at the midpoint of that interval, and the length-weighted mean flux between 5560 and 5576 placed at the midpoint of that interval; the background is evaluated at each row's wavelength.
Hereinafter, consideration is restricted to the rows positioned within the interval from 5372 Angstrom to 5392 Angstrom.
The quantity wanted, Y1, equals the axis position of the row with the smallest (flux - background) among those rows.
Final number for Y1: 5373 Angstrom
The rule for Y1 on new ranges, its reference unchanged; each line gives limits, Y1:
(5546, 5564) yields 5562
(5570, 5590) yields 5589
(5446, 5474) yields 5448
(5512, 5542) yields 5529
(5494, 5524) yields 5514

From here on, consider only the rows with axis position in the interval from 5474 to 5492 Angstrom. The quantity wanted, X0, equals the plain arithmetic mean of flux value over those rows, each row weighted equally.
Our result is 7.34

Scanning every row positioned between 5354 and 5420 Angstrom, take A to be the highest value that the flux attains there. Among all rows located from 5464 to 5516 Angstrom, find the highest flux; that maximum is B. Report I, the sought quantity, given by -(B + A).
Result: -15.3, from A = 7.75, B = 7.52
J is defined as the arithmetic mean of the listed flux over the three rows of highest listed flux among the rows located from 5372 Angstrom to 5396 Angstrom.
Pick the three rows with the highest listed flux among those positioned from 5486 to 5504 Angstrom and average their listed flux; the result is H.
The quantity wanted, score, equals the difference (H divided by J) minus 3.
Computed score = -2.03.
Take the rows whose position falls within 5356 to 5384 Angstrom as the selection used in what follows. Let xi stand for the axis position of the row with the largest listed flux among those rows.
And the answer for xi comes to 5379 Angstrom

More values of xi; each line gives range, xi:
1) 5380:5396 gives 5388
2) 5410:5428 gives 5418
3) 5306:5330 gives 5313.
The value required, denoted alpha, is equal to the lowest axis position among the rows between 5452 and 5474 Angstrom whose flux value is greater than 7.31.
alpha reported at 5454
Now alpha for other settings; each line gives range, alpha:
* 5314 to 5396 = 5316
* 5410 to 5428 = 5415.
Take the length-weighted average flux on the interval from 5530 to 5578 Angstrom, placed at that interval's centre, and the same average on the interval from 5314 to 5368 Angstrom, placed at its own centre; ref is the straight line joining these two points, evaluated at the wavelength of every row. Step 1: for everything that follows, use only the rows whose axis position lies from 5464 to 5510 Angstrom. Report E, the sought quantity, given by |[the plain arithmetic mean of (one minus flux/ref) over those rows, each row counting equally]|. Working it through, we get 0.006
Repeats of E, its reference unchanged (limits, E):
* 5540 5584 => 0.001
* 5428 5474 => 0.003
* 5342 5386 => 0.008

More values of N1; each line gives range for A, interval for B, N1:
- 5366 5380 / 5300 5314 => -0.35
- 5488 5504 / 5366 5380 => 0.09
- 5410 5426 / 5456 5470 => 0.10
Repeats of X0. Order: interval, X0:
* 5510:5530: 7.26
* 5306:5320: 7.74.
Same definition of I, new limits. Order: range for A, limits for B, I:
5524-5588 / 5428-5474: -15.1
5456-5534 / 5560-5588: -14.8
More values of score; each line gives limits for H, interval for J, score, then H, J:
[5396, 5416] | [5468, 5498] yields -2.03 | 7.23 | 7.47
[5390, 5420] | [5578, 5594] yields -1.97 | 7.42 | 7.21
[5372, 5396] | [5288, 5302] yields -2.01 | 7.67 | 7.75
